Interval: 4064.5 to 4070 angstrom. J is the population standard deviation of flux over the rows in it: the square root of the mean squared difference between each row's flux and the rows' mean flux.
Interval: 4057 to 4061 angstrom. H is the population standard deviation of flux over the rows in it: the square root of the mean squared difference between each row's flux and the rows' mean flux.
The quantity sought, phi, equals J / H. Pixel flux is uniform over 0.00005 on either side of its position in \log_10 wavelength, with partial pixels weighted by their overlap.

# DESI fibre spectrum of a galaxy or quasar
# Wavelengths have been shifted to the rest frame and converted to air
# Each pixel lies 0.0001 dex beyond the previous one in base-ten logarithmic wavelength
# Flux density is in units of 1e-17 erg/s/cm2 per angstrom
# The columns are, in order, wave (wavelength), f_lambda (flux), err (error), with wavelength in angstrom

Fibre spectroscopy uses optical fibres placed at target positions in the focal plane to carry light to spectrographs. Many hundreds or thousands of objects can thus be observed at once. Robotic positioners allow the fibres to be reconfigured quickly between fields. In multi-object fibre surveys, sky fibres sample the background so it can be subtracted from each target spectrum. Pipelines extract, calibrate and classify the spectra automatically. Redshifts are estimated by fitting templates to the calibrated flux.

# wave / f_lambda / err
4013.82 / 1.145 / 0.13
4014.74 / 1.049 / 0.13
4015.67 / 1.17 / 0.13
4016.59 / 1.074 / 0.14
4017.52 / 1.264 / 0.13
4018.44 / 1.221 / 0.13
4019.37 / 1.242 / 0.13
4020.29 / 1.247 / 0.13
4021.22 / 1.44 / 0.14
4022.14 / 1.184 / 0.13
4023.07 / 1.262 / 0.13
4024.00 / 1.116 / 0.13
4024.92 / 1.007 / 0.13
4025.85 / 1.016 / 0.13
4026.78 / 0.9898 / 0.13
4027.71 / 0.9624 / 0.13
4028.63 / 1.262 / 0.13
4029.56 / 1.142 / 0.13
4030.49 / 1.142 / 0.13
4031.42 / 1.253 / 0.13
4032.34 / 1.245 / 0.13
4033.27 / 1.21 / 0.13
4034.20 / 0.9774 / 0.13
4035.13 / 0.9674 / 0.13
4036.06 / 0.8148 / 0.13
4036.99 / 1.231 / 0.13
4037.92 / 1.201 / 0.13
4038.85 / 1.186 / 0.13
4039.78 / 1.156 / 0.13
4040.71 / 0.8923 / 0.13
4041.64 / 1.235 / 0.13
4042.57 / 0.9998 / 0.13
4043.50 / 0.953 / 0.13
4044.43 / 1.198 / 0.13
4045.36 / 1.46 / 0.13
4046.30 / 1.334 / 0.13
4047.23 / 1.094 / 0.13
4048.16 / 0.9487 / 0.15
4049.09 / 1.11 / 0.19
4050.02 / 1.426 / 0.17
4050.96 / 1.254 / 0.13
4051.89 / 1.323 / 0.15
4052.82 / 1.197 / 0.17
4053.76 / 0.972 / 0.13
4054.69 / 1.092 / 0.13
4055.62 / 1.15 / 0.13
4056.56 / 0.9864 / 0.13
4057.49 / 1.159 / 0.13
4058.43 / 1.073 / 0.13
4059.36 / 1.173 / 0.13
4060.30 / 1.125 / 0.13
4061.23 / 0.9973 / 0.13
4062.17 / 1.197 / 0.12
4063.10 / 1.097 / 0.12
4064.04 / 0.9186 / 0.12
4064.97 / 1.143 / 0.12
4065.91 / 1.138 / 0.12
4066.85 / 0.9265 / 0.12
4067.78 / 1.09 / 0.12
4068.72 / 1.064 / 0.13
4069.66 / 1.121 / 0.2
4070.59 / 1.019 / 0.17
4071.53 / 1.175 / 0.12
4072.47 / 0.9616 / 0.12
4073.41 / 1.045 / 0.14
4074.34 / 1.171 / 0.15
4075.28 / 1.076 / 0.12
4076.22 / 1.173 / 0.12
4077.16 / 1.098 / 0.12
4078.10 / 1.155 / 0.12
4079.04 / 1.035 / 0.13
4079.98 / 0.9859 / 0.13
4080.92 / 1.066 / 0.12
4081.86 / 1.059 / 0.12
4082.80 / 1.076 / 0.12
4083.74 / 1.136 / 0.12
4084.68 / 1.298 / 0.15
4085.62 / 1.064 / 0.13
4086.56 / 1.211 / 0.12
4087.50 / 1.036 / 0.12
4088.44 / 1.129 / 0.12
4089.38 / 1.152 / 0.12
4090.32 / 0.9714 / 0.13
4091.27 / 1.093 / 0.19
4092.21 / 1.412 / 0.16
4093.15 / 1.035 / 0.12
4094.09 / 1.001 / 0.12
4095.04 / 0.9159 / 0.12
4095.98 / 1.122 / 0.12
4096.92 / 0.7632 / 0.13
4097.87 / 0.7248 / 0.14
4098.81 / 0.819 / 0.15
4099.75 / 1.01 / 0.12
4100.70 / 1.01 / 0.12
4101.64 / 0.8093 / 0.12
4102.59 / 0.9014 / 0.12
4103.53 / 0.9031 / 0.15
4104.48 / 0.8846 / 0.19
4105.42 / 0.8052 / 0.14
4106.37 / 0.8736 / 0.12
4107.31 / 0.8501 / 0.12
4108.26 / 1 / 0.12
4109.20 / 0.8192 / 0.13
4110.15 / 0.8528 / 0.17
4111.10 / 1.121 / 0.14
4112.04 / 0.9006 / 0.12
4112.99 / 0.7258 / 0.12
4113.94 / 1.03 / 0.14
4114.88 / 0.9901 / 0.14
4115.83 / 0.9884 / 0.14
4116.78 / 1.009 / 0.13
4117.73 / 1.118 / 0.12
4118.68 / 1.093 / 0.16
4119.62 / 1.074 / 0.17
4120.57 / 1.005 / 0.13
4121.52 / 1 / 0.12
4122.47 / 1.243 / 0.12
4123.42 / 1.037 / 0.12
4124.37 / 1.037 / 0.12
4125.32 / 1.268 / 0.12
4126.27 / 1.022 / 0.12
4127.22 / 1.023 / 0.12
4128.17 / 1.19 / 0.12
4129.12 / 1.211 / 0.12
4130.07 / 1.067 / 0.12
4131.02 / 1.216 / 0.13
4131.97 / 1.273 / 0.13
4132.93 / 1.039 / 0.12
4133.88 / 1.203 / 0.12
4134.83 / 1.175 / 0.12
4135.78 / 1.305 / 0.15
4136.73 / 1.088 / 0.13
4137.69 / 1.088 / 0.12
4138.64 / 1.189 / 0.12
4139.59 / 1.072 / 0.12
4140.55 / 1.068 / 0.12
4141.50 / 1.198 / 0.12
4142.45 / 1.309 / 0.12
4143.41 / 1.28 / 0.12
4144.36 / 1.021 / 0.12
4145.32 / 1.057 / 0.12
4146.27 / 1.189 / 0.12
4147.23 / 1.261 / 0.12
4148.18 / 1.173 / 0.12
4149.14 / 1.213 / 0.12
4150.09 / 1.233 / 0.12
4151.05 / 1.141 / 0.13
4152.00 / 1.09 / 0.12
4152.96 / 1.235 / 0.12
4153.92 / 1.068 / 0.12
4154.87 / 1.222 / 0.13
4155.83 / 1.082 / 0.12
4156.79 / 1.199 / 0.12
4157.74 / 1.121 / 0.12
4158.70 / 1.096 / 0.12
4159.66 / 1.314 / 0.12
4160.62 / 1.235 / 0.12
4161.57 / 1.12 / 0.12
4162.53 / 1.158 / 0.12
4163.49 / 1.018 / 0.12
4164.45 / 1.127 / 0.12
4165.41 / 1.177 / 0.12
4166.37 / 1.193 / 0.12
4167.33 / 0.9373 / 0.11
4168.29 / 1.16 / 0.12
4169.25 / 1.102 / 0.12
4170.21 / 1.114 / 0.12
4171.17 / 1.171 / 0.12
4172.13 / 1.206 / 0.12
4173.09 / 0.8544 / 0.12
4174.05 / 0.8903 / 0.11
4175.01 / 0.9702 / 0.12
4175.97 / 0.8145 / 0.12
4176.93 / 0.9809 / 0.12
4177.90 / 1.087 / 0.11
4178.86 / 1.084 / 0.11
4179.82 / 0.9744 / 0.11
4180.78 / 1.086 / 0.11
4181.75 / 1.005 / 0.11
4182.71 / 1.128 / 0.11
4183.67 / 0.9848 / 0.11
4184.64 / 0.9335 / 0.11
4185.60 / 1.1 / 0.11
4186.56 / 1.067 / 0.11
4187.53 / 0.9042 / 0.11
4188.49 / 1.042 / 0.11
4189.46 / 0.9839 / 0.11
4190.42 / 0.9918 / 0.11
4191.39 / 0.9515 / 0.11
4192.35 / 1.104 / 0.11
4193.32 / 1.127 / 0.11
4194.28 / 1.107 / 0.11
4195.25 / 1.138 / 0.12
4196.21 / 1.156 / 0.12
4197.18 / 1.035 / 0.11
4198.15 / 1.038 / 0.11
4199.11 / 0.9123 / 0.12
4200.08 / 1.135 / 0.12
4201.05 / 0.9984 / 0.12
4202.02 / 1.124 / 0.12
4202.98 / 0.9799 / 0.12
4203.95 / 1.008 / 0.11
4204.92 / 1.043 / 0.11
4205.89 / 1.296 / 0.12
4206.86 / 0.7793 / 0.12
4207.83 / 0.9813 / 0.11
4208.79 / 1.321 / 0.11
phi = 1.92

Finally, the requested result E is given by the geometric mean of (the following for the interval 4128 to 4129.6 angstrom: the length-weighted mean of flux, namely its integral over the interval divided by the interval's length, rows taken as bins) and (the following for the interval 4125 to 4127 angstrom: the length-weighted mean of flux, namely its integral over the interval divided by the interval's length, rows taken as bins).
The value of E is 1.16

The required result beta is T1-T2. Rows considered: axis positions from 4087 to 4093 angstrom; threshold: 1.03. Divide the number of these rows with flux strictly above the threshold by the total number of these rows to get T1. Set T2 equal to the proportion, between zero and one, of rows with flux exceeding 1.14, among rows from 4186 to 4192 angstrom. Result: 0.8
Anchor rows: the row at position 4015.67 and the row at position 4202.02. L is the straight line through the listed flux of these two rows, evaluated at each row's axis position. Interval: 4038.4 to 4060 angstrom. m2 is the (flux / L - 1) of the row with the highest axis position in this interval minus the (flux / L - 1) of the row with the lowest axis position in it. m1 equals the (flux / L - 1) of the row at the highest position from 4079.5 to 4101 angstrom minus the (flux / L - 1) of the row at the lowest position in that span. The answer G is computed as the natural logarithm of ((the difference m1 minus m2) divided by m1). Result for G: 0.2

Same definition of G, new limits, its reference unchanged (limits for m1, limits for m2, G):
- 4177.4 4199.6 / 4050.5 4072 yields -0.5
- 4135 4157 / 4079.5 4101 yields 0.2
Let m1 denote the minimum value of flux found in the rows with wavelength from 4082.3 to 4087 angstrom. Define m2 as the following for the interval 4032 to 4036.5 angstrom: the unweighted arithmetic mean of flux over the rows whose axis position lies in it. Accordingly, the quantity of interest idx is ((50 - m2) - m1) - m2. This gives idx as 46.9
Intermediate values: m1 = 1.064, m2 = 1.04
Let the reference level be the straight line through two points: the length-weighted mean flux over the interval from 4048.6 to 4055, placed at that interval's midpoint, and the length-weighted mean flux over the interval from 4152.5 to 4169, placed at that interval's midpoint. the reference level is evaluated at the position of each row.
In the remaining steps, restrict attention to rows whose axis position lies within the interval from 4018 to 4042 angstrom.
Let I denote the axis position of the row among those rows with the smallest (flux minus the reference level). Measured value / 4036.06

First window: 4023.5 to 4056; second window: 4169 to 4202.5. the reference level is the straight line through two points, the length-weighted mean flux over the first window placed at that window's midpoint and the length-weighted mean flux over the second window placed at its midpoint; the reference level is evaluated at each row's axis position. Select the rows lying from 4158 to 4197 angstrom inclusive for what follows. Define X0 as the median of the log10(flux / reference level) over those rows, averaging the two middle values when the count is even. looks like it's 0.019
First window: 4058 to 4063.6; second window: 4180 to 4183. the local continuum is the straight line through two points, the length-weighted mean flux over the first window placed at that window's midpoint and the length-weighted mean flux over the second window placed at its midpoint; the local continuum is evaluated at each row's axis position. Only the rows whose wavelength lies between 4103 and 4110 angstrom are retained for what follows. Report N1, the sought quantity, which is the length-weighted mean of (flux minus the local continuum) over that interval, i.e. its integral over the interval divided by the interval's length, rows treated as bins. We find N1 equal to -0.22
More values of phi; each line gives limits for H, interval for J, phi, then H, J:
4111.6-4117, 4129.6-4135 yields 0.80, 0.104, 0.083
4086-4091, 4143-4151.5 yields 0.97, 0.085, 0.083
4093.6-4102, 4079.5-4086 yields 0.71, 0.128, 0.091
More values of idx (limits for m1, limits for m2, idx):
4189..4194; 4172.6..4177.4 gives 47.2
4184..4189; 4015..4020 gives 46.7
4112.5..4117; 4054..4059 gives 47.1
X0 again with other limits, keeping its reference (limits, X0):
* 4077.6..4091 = -0.012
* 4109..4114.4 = -0.092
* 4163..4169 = 0.037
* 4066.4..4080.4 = -0.012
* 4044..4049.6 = 0.011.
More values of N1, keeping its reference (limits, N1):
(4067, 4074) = -0.04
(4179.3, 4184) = -0.02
